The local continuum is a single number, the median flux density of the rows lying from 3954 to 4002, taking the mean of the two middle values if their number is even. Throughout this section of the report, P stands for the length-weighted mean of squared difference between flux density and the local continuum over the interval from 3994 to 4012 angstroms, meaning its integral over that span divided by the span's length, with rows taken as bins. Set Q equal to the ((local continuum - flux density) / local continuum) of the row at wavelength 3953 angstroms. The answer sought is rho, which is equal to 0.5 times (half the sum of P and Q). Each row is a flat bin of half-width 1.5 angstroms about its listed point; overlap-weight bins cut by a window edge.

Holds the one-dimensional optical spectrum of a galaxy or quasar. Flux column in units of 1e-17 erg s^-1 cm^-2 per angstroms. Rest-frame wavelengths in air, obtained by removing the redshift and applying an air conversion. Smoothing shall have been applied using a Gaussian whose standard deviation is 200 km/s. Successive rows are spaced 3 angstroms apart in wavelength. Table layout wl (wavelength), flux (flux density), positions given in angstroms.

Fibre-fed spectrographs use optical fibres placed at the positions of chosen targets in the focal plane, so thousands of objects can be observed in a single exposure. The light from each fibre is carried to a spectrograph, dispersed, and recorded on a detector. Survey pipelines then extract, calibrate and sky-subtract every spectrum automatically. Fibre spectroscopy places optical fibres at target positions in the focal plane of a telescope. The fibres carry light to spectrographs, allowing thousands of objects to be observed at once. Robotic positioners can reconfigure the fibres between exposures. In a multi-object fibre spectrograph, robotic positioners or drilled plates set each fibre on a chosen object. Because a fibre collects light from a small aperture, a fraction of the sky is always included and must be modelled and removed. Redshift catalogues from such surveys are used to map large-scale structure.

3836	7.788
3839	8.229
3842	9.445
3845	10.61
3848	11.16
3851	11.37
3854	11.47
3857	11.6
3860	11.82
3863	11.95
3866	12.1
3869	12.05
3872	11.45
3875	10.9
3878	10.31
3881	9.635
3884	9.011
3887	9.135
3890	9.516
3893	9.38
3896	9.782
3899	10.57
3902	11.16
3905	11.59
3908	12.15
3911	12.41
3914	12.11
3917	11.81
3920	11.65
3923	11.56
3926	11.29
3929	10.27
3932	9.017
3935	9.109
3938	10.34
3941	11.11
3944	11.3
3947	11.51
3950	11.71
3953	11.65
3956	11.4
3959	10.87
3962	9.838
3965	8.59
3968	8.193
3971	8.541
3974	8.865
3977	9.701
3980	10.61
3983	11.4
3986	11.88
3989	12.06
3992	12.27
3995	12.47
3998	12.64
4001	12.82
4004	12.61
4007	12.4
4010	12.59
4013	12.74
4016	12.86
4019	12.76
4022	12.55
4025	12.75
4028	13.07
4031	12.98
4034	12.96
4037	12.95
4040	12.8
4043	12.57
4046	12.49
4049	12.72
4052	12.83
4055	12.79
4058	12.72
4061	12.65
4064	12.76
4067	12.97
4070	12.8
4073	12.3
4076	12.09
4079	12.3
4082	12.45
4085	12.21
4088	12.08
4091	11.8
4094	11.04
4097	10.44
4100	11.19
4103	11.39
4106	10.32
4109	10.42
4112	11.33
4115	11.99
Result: 0.5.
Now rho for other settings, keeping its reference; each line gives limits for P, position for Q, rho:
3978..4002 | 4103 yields 0.3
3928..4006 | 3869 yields 0.5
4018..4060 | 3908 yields 0.7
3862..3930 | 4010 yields 0.3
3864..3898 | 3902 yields 0.5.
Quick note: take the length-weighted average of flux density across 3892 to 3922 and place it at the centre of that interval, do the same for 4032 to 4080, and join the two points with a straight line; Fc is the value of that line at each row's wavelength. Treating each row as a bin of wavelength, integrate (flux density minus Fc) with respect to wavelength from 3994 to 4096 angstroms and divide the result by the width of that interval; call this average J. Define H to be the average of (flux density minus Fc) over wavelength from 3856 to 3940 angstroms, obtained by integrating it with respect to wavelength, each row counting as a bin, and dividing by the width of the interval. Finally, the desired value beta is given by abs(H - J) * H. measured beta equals -0.13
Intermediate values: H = -0.37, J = -0.01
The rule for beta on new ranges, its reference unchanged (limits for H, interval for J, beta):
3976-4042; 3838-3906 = 0.07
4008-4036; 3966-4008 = 0.59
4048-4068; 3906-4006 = 0.06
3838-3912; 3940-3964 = -0.09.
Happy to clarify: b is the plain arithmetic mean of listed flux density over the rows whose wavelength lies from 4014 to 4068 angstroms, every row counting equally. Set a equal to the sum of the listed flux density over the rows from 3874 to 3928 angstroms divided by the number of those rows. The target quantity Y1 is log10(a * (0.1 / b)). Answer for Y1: -1.07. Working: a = 10.8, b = 12.8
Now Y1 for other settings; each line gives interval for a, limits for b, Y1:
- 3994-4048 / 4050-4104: -0.98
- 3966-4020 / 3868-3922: -0.97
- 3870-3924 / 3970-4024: -1.04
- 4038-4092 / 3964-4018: -0.96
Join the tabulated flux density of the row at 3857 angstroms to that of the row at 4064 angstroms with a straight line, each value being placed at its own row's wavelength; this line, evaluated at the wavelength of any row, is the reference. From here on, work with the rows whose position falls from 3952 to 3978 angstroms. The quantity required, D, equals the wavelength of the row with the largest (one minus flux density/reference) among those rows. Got 3968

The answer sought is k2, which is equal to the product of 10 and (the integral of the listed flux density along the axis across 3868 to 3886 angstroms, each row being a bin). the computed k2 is 1886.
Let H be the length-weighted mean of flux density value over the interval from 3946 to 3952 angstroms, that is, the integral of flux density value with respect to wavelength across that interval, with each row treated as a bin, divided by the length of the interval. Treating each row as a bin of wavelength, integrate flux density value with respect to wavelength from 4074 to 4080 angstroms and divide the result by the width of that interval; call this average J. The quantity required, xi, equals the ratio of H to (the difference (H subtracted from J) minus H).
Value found -1.05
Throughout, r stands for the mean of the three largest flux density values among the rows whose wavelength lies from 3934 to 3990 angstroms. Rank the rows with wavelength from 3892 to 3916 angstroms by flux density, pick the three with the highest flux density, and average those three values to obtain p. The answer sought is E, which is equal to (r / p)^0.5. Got 0.99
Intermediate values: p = 12.2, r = 11.9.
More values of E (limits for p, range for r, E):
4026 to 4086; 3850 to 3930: 0.97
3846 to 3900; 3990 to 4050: 1.04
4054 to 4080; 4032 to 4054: 1.00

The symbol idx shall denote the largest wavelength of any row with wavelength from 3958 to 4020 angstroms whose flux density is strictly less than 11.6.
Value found 3983 angstroms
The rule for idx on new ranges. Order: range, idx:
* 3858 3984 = 3983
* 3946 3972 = 3971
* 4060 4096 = 4094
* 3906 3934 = 3932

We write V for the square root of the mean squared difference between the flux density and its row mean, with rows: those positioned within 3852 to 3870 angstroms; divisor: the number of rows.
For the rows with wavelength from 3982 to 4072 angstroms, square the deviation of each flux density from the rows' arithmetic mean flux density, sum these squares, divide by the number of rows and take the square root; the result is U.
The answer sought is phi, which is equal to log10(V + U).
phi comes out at -0.24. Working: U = 0.3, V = 0.2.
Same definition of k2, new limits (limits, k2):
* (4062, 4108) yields 5460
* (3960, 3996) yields 3725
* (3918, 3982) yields 6630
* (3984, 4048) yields 8077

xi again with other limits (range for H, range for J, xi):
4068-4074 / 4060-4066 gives -1.01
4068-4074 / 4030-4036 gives -1.03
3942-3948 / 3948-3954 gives -1.03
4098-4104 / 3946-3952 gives -1.04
